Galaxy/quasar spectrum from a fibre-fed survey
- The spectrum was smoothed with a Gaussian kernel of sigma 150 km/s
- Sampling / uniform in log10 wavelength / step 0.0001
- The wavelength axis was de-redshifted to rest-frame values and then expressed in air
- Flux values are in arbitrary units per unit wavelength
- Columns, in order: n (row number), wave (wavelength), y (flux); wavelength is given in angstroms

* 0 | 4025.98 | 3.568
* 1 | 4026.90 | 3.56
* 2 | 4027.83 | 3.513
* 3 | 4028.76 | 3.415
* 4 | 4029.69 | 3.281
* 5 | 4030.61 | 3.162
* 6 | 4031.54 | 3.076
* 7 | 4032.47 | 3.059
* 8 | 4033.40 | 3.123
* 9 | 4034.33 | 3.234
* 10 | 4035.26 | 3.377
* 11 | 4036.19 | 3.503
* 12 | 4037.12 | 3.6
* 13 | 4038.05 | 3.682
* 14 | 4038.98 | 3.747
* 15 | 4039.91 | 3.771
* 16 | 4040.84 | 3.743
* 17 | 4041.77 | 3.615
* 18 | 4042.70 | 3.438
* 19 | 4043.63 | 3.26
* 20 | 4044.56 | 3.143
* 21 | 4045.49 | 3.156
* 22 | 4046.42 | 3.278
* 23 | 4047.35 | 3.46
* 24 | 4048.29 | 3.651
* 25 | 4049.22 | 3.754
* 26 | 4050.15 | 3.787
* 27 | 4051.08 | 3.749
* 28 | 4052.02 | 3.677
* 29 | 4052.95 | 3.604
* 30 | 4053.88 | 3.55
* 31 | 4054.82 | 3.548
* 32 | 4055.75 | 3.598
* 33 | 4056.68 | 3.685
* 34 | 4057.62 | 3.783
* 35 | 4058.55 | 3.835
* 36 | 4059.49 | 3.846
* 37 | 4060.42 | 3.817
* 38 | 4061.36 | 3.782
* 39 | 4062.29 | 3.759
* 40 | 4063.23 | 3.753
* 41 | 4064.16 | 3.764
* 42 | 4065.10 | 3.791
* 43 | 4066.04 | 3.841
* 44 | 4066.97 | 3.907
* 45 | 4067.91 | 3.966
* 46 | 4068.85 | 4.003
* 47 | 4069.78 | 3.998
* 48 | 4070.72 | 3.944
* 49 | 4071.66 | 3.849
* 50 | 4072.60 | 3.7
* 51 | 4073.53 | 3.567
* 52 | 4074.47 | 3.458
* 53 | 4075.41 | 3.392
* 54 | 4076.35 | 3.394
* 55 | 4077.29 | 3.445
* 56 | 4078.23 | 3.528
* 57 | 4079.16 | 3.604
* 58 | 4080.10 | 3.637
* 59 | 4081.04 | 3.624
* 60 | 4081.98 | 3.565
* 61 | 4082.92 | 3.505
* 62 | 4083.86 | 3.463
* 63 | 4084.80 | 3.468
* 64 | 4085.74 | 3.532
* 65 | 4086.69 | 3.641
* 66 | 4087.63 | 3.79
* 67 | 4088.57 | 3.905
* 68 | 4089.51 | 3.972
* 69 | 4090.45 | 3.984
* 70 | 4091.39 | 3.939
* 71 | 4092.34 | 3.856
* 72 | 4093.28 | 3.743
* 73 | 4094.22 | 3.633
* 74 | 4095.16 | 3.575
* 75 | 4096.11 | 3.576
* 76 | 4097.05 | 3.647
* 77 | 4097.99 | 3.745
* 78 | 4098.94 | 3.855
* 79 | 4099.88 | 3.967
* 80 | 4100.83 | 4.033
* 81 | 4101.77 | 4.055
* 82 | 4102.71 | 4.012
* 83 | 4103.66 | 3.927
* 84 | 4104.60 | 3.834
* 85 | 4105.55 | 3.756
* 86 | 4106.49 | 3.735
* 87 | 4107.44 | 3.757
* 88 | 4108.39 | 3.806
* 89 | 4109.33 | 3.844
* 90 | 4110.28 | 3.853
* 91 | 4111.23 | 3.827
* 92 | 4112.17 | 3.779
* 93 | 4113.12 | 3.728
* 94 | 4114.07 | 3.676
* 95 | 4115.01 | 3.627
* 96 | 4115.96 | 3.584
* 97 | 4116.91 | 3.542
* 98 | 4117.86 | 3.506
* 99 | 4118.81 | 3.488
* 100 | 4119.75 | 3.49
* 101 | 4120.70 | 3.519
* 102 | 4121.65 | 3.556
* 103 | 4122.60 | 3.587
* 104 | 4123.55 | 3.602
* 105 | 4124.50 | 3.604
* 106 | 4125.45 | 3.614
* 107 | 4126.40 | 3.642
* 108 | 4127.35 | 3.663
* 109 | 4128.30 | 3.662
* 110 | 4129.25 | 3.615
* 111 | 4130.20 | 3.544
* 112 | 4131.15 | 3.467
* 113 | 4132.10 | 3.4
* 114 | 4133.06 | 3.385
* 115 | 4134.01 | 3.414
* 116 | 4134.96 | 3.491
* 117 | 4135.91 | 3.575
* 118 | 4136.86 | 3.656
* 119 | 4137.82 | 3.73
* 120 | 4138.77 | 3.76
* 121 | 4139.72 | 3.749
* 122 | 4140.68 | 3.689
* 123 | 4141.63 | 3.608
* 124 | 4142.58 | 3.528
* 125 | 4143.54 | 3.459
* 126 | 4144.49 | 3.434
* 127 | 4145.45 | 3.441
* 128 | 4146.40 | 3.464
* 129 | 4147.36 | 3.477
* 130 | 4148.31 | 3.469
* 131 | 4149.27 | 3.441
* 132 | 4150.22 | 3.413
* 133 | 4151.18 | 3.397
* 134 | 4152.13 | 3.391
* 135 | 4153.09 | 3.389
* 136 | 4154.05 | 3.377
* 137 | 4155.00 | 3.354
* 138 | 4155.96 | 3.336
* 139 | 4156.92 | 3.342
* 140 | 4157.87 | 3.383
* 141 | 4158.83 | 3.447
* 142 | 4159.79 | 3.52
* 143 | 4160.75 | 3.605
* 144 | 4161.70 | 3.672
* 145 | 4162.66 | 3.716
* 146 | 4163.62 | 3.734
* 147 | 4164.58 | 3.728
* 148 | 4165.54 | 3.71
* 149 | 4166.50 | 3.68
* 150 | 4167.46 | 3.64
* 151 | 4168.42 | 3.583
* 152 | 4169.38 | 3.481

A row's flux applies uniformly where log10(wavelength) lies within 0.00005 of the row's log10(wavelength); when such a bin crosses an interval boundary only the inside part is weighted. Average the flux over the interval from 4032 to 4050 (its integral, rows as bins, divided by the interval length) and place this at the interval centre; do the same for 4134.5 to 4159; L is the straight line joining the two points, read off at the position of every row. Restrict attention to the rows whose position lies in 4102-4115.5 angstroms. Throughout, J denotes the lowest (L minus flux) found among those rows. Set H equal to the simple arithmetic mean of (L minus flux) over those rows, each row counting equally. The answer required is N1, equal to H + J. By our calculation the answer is -0.9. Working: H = -0.32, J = -0.53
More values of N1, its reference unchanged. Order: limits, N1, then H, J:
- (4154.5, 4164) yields -0.2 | -0.01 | -0.24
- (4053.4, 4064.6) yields -0.6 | -0.26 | -0.38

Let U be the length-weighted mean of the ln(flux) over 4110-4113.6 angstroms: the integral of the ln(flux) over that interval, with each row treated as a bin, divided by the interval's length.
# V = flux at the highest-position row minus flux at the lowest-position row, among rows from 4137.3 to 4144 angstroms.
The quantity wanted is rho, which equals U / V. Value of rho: -5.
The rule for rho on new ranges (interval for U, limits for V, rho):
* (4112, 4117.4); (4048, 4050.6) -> 10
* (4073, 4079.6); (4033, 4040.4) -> 2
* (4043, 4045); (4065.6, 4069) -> 7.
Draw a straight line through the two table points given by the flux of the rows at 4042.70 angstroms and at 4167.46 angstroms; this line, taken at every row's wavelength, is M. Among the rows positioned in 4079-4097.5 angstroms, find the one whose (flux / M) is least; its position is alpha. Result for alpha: 4083.86 angstroms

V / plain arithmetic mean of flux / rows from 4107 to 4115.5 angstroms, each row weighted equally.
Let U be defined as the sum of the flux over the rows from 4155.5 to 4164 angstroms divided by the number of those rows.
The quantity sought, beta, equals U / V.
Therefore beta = 0.94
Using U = 3.5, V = 3.77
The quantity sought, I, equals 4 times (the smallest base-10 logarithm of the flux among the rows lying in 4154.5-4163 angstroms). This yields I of 2.09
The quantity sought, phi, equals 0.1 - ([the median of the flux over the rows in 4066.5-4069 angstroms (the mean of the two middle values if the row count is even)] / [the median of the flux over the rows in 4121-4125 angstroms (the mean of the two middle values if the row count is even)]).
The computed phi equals -1.00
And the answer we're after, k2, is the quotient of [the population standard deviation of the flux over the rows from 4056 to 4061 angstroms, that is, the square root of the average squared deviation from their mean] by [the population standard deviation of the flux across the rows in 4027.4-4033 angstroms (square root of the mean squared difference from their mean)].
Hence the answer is 0.3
